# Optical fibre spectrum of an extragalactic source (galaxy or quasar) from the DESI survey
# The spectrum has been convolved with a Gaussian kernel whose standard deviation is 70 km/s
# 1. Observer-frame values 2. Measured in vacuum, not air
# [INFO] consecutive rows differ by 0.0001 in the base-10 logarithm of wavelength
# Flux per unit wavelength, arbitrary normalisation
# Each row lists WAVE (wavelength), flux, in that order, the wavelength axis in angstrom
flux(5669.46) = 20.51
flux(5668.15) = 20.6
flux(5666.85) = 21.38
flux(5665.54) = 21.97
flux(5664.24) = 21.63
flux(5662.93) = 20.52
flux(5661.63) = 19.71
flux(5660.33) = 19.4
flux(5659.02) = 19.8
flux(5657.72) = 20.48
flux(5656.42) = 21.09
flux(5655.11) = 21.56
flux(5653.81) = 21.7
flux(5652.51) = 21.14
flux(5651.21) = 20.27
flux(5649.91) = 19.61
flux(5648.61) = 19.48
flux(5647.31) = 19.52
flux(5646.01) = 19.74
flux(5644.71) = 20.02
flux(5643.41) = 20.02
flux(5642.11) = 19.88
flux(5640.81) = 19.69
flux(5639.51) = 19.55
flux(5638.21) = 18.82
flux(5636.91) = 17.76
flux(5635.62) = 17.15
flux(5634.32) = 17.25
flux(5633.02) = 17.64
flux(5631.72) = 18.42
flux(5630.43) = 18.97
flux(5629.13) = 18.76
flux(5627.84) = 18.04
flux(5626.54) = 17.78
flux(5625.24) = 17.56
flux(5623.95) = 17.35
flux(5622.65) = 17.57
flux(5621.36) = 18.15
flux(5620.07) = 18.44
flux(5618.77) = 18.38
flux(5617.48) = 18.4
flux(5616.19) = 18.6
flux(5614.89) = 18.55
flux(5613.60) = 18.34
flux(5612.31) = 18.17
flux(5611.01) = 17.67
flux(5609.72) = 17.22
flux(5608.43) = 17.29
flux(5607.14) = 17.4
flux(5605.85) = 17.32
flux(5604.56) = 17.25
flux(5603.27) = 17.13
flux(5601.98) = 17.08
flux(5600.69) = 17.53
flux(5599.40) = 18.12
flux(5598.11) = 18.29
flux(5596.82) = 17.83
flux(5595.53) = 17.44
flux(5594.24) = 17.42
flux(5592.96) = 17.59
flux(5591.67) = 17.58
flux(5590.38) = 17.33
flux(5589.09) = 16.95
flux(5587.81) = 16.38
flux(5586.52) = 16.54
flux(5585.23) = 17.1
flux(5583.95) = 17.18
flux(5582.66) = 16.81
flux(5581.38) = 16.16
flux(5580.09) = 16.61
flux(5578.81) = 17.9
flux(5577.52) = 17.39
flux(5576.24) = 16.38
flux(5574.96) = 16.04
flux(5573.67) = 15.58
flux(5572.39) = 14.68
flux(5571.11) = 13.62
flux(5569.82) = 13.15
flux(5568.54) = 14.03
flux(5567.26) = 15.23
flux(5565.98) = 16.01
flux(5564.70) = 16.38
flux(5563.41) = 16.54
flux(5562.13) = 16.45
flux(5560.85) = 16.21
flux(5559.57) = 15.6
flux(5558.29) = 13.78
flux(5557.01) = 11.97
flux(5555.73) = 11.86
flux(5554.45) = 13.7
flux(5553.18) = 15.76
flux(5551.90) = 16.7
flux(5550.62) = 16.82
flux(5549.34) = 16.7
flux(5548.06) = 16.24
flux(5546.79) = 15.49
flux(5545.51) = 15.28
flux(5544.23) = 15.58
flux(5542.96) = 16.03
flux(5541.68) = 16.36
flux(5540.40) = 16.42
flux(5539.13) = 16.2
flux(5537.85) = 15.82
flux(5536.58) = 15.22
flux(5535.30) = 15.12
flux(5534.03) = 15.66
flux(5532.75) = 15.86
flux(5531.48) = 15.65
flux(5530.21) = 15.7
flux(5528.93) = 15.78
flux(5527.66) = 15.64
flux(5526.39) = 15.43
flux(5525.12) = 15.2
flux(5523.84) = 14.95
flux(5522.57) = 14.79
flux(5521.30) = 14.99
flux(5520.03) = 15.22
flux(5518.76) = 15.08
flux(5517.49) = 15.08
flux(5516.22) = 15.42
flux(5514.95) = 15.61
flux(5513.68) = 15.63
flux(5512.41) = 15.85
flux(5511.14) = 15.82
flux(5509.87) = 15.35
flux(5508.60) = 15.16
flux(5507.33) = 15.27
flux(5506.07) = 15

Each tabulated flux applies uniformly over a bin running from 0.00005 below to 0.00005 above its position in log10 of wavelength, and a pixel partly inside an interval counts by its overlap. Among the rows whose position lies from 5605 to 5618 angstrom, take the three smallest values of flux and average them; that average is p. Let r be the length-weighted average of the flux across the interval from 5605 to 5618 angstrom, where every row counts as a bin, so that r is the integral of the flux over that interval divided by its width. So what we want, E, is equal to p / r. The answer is 0.966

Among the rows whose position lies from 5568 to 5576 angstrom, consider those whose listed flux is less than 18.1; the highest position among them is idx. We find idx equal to 5574.96 angstrom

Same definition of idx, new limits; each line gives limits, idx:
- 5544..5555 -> 5554.45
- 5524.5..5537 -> 5536.58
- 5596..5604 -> 5603.27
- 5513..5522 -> 5521.30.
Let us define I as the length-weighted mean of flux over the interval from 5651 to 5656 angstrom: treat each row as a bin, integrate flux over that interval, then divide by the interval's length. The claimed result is 21.2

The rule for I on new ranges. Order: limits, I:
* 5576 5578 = 17.0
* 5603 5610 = 17.3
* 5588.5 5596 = 17.4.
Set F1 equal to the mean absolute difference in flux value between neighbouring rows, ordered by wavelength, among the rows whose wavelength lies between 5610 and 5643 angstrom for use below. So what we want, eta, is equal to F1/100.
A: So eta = 0.0035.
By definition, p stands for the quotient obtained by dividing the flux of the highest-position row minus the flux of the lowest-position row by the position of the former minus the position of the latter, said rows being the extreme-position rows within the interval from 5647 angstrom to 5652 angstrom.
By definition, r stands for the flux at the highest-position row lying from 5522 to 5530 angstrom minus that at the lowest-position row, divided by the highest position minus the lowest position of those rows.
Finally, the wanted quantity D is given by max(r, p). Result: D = 0.19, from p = 0.2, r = 0.16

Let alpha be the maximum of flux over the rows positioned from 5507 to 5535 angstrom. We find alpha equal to 15.86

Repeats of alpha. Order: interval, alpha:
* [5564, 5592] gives 17.9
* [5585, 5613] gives 18.29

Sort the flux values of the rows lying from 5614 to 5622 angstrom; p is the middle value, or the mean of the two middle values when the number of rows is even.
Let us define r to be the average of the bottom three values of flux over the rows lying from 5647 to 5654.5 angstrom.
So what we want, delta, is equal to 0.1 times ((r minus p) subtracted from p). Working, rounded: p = 18.4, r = 19.54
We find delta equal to 1.7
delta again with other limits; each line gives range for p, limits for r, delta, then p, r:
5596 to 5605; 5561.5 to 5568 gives 1.9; 17.5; 15.87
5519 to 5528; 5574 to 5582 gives 1.4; 15.2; 16.19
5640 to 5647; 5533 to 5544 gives 2.4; 19.9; 15.33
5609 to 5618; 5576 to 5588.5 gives 2.0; 18.3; 16.31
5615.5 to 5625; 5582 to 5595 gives 2.0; 18.4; 16.58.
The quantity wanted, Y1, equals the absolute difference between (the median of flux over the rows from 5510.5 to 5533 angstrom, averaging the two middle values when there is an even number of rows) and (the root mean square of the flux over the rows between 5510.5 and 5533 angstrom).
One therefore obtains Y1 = 0.09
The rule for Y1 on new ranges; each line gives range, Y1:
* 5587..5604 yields 0.00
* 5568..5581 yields 0.20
